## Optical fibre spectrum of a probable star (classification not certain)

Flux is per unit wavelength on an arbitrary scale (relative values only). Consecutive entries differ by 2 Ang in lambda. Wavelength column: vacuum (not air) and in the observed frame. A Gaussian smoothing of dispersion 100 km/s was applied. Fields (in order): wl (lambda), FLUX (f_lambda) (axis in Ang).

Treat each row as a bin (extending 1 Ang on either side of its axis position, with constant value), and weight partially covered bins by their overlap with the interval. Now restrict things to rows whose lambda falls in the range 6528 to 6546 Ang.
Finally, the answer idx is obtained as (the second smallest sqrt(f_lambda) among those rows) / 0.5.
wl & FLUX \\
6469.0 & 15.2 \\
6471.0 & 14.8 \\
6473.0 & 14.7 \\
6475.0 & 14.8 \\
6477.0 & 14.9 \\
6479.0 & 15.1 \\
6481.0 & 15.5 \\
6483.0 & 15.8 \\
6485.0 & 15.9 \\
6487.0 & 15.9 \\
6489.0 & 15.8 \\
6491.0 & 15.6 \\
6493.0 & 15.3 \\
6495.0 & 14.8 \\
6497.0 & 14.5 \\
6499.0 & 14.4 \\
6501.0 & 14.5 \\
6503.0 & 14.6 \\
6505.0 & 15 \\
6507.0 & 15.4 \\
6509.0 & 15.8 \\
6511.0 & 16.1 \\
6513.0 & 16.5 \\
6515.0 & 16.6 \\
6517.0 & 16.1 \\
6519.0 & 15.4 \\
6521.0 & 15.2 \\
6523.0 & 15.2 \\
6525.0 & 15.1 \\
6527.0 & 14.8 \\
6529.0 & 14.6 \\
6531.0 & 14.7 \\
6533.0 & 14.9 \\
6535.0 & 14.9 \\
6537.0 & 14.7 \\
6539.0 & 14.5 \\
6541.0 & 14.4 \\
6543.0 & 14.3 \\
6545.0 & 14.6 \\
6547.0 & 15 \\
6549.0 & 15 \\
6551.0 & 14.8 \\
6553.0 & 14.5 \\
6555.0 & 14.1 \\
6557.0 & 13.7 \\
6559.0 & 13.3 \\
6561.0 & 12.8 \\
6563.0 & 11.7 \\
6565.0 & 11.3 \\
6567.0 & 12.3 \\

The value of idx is 7.59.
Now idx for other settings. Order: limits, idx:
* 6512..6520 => 8.02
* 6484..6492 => 7.95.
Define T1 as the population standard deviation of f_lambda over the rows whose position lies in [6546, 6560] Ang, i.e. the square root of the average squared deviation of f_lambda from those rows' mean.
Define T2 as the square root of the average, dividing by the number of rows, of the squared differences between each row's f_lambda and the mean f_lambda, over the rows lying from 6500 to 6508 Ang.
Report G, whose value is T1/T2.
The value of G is 1.7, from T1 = 0.62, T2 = 0.36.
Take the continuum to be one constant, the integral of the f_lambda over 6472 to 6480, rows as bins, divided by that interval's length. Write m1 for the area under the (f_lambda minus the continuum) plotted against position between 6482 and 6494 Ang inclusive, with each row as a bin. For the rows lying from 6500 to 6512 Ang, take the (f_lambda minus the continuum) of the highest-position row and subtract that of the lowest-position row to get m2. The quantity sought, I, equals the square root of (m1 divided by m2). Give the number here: 2.5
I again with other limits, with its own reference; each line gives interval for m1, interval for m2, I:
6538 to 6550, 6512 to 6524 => 1.5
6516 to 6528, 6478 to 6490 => 2.7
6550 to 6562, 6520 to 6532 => 4.9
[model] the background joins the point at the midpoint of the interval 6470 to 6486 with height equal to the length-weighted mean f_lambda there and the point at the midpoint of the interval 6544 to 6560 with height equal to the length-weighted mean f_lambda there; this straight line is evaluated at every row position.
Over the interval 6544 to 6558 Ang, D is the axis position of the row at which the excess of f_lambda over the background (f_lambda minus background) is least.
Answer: 6557.0 Ang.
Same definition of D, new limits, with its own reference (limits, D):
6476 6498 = 6497.0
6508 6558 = 6557.0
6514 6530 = 6529.0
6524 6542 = 6541.0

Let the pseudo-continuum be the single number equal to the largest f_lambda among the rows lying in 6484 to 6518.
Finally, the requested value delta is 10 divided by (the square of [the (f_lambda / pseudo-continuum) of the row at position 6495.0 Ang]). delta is 12.6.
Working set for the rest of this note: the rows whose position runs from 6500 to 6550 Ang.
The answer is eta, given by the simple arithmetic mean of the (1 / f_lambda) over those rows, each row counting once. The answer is 0.0663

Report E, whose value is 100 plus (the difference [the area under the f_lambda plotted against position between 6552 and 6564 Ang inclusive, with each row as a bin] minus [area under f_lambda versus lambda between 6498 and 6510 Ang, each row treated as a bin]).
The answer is 81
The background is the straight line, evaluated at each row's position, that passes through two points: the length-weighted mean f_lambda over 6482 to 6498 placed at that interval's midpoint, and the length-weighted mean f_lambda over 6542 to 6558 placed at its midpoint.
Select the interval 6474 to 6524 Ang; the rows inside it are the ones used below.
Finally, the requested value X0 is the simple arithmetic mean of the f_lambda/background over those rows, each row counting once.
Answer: 1.01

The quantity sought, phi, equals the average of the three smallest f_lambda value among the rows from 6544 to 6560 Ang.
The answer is 13.70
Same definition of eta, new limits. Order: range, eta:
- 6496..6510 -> 0.0673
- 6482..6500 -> 0.0653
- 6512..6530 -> 0.0646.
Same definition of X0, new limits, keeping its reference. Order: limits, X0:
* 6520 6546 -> 1.00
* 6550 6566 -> 0.92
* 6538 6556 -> 1.00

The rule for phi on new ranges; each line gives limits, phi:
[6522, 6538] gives 14.67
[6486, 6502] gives 14.47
